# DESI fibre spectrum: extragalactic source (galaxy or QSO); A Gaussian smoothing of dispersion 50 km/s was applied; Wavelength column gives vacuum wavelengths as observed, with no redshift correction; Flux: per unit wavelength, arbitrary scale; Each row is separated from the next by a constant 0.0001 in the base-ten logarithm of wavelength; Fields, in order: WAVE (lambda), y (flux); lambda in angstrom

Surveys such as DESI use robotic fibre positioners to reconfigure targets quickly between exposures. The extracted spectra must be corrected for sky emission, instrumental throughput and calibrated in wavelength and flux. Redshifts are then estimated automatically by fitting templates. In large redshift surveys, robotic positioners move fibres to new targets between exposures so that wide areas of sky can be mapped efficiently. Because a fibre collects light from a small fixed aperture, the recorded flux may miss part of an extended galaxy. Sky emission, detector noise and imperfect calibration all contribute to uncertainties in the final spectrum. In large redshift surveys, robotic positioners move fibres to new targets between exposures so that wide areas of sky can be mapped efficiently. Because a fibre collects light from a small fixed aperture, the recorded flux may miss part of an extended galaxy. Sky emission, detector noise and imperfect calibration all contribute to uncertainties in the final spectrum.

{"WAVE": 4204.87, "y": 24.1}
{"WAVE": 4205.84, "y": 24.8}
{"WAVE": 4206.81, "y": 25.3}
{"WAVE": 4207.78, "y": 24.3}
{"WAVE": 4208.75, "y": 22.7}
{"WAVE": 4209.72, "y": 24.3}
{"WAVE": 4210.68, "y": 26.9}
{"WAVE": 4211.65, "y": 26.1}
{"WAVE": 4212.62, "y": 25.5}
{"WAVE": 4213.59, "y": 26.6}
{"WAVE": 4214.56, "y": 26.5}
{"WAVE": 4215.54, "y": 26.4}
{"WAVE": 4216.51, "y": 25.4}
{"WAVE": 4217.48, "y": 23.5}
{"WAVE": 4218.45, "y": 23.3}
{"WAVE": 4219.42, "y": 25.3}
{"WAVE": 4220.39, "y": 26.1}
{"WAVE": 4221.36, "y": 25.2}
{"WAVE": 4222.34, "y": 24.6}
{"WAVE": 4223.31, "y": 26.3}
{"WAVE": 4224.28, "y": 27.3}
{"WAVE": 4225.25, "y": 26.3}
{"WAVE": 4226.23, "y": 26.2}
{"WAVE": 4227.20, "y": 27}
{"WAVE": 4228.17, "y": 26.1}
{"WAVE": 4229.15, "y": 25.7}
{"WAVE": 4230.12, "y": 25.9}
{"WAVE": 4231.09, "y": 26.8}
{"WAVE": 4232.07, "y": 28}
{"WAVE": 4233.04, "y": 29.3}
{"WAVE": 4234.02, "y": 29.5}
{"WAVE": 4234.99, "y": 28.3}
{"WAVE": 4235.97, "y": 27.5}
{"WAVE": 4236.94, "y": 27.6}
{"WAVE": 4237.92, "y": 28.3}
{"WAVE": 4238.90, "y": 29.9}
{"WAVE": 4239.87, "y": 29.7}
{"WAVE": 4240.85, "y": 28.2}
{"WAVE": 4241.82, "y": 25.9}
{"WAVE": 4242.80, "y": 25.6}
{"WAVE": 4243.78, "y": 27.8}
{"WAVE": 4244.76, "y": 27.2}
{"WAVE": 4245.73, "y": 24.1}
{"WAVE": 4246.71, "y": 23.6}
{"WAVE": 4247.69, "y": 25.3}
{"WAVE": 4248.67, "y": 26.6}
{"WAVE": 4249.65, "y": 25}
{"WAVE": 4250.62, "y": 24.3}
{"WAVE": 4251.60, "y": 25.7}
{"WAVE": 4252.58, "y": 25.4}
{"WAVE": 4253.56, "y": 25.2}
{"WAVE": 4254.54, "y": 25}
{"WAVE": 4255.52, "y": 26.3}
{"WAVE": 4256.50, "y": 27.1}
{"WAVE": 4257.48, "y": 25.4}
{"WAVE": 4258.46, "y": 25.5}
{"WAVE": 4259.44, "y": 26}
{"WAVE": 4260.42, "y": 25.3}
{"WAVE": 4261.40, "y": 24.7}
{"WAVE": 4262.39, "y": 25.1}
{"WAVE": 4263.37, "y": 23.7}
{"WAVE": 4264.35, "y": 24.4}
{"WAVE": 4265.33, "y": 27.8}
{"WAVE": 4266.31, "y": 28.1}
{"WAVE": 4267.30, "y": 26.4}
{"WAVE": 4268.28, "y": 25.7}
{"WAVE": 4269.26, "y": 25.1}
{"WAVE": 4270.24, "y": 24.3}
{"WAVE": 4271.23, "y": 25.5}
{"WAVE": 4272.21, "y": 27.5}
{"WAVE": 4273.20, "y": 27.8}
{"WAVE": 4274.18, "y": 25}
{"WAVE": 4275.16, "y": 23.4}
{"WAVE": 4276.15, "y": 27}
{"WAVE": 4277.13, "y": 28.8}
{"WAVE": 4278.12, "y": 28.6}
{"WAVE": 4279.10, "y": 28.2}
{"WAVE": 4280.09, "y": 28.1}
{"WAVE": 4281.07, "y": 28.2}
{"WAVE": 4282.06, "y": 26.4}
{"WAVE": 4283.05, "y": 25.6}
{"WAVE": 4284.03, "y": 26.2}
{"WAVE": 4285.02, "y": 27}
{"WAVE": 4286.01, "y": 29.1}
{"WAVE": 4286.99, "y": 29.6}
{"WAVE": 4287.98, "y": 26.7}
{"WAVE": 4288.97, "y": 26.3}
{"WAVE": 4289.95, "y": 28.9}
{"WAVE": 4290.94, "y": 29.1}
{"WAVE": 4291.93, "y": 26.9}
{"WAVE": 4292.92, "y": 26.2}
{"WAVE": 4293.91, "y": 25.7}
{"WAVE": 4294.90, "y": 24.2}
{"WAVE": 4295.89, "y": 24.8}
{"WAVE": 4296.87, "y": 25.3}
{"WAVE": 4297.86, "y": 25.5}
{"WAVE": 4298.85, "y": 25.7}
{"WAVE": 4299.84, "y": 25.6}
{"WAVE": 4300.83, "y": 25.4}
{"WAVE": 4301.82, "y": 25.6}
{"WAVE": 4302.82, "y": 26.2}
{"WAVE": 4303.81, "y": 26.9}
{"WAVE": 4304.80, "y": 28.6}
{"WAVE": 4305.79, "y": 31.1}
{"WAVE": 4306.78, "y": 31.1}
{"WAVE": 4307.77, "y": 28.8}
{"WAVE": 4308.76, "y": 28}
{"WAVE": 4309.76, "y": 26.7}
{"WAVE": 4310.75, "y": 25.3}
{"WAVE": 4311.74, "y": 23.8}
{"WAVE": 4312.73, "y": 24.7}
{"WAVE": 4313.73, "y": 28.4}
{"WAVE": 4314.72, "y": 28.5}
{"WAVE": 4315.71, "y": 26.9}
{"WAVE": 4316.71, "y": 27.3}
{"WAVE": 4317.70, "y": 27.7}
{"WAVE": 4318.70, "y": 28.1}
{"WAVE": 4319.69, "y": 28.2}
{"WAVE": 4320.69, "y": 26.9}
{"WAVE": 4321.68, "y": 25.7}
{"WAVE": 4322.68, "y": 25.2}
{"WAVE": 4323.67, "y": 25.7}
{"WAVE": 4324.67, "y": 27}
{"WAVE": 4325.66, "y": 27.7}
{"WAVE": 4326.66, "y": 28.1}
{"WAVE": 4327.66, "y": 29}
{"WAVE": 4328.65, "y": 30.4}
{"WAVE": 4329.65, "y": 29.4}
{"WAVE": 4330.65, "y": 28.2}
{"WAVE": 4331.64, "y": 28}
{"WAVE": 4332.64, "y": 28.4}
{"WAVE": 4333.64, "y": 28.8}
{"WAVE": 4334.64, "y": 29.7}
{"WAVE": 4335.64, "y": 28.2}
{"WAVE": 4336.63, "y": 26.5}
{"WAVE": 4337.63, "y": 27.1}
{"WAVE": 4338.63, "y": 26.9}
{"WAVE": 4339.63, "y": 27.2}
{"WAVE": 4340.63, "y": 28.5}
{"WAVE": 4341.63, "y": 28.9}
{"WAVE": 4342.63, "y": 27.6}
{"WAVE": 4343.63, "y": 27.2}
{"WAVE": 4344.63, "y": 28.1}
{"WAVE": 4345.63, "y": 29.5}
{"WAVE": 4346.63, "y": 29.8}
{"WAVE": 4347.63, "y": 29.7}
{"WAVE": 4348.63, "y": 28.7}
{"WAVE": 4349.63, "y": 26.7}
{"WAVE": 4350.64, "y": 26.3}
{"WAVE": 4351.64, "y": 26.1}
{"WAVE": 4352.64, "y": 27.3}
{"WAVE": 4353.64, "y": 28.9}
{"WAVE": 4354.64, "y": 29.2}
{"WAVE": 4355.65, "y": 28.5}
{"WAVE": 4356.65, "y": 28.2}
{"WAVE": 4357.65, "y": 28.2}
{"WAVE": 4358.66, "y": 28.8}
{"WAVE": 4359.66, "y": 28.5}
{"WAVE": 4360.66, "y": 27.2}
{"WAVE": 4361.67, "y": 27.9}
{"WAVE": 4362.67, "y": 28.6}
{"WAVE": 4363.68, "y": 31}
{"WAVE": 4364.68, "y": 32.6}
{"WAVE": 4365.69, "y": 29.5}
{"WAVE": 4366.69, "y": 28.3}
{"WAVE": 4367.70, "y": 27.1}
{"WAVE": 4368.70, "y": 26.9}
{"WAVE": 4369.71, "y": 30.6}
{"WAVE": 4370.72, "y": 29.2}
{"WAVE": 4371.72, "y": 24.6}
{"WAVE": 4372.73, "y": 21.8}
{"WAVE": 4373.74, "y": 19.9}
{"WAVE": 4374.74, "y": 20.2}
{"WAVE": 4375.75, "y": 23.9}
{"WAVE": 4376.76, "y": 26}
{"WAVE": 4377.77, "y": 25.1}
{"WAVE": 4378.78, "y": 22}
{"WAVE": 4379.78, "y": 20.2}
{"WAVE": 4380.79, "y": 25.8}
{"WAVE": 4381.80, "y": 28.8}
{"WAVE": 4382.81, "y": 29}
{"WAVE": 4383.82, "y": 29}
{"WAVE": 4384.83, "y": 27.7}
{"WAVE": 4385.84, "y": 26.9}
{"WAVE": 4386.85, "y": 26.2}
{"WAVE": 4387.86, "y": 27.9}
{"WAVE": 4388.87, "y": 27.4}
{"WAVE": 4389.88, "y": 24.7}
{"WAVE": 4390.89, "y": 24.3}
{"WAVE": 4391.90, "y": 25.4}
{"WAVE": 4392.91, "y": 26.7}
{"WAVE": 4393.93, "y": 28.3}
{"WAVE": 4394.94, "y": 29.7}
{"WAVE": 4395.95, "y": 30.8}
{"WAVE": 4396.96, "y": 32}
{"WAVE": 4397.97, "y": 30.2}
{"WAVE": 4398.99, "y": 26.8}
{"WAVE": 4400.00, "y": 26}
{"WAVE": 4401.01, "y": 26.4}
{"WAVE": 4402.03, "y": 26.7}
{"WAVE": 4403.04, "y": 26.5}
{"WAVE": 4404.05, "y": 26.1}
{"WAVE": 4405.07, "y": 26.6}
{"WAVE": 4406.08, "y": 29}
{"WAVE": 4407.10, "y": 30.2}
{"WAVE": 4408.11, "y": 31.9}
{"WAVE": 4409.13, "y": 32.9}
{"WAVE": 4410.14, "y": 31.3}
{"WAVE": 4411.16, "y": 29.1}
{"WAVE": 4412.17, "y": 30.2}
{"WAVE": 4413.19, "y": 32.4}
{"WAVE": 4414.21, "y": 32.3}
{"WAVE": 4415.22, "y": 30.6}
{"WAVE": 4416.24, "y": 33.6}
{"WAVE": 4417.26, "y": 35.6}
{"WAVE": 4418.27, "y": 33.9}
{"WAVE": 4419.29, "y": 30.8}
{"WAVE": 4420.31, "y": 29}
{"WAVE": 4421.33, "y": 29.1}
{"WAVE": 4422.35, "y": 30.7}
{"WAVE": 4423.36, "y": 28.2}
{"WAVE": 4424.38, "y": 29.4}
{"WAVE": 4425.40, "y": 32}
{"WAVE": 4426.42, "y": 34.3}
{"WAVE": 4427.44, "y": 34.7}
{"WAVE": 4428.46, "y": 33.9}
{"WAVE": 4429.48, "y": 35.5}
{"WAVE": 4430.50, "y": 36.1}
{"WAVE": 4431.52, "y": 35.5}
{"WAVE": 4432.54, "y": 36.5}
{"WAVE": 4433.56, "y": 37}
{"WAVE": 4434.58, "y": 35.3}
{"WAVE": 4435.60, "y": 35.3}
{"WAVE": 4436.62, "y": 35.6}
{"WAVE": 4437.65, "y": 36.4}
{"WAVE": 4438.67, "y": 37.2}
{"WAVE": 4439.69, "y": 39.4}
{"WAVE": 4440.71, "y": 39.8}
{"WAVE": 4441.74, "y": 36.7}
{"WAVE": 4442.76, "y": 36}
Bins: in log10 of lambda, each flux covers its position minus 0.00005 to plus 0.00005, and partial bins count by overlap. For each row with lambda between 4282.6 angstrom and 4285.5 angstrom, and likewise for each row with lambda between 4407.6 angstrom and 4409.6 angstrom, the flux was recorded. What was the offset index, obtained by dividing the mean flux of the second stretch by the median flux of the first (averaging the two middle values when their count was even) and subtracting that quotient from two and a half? 1.26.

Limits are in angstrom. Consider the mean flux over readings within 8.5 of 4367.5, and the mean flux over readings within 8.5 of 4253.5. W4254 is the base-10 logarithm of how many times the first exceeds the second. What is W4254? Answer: 0.03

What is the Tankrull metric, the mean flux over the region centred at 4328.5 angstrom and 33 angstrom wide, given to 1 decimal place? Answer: 27.7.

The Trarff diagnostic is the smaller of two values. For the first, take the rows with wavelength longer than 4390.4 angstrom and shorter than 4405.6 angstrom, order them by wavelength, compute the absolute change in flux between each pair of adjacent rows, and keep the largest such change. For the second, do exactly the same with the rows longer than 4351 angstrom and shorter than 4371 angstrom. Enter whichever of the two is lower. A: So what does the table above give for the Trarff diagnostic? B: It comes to 3.4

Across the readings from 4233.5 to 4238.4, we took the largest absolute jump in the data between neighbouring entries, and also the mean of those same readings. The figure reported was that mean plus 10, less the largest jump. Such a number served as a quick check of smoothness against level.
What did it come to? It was 37.0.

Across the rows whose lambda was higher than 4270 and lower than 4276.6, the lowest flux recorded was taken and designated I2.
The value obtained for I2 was 23.4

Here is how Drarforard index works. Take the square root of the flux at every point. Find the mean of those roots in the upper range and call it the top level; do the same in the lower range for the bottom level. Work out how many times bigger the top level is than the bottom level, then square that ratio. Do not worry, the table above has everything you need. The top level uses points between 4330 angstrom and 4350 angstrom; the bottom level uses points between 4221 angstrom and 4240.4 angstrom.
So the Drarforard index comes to 1.03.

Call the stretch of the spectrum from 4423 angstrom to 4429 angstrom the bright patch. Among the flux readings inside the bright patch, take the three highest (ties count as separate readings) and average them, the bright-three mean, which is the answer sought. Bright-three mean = 34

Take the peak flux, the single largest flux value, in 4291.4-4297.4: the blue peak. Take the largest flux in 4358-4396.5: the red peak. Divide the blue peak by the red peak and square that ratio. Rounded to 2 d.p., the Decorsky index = 0.68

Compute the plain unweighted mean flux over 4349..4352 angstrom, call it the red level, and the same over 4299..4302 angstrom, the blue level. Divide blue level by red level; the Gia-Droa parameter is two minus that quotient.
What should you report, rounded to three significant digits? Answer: 1.03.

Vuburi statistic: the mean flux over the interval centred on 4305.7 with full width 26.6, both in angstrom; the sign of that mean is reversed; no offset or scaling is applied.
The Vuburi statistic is -26.7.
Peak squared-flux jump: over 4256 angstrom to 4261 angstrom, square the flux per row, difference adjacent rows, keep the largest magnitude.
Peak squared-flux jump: 89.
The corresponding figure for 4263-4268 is 177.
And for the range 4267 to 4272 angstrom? 60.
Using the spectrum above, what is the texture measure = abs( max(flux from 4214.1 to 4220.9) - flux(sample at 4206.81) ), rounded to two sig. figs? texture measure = 1.2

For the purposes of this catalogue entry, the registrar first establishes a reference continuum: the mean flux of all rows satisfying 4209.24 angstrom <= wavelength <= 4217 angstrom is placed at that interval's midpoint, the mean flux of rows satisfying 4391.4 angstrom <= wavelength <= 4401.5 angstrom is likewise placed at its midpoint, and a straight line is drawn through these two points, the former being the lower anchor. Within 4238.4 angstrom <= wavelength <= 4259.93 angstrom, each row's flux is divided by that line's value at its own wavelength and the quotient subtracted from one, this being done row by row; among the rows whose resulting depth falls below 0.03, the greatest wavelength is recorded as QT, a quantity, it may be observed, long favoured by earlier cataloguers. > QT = 4259.44 angstrom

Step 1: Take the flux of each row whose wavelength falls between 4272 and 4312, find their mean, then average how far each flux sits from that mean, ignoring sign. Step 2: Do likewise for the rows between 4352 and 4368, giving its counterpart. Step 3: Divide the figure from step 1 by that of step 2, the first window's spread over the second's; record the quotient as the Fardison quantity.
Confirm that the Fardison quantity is 1.6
